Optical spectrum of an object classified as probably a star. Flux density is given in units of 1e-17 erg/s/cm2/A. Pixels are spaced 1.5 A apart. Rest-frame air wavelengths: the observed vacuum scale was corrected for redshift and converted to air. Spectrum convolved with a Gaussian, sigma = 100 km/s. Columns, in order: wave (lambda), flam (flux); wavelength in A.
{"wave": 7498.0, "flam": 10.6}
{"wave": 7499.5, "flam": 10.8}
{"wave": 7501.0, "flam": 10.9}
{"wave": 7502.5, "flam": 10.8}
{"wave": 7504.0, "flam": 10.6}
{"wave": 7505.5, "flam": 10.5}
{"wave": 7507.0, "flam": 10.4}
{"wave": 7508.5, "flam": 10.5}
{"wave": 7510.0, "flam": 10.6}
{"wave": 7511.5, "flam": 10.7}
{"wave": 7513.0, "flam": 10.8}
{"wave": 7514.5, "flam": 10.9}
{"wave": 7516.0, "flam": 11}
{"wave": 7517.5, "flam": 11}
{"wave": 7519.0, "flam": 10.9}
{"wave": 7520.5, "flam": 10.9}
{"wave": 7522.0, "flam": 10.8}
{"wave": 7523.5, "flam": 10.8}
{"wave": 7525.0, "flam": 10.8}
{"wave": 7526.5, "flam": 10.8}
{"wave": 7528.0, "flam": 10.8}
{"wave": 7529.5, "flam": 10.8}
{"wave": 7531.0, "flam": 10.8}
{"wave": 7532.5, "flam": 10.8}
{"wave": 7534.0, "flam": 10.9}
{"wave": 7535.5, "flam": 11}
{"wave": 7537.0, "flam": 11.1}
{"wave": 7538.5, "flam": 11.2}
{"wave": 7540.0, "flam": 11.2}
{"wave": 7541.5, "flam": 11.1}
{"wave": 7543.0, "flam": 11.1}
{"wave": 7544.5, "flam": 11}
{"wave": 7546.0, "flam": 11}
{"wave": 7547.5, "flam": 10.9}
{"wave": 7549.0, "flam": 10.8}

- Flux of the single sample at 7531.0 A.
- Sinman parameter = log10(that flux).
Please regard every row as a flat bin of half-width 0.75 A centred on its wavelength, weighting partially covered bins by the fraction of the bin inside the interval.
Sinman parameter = 1.033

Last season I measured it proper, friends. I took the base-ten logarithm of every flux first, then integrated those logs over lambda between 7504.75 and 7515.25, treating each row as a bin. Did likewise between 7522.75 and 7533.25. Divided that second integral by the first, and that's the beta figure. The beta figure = 1.01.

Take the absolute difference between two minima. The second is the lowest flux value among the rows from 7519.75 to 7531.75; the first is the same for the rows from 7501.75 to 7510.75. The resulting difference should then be 0.40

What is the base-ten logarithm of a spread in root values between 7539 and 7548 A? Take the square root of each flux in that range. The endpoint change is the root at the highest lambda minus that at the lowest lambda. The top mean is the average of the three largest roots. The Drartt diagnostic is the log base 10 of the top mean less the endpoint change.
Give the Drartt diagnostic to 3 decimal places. 0.529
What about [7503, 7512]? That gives 0.511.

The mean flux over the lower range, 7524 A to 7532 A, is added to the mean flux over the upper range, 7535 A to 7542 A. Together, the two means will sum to 21.9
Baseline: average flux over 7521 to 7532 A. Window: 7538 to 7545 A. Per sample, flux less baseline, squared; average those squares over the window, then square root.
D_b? 0.33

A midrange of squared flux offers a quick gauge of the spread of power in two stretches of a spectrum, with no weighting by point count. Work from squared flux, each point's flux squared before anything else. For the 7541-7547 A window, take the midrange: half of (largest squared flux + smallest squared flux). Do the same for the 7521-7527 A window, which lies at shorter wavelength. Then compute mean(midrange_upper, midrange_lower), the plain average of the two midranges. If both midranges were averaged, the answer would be 119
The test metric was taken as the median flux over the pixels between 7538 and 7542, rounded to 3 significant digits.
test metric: 11.2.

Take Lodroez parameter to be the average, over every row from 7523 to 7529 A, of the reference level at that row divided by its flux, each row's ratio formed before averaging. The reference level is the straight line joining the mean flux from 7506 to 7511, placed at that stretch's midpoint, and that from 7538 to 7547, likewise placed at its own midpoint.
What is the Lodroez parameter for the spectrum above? 1.001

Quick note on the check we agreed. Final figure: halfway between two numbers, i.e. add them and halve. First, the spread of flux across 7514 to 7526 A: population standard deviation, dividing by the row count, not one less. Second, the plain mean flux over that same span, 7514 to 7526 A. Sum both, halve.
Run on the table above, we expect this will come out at 5.48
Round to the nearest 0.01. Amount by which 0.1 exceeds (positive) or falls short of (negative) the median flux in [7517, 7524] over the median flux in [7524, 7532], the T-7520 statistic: -0.91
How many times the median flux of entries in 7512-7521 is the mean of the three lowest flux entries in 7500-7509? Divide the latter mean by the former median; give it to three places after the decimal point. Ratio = 0.960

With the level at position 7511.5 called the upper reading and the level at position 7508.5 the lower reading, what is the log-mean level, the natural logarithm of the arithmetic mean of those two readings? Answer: 2.36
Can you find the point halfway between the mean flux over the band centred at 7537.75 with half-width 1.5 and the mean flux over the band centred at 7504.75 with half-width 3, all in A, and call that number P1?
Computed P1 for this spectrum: 10.86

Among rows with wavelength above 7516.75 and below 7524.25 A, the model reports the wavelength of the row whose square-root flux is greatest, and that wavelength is 7517.5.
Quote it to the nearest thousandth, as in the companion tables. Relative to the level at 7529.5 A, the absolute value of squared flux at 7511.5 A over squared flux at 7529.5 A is 0.982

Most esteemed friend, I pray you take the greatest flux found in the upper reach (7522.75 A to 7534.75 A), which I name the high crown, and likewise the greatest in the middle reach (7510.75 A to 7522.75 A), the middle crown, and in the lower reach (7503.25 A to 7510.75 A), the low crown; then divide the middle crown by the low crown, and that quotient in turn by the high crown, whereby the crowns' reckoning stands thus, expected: 0.095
